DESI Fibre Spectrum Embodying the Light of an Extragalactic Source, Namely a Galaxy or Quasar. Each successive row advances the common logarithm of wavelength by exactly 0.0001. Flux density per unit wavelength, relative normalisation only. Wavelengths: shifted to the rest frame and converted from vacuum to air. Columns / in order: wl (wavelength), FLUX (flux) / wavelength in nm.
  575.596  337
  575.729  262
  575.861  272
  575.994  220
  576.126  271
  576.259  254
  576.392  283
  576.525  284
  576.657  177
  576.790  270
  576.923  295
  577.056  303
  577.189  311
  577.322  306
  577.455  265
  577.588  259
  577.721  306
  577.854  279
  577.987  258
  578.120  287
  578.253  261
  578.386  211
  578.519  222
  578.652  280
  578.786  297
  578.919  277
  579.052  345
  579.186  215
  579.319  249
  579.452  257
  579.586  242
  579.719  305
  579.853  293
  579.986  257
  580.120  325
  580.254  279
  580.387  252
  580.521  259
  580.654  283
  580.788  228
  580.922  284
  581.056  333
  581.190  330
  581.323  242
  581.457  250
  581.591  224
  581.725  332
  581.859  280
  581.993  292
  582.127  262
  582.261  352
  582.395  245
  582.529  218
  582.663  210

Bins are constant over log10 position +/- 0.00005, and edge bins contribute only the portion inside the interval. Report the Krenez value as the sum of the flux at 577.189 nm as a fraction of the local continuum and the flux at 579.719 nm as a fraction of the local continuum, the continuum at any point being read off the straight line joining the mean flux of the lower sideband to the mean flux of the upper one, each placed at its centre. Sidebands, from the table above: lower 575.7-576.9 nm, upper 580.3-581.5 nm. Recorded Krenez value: 2.3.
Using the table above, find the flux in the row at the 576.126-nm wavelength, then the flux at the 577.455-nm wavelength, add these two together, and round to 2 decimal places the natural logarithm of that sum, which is 6.28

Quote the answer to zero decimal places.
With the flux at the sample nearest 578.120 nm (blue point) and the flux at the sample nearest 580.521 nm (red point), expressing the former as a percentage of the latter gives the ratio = 111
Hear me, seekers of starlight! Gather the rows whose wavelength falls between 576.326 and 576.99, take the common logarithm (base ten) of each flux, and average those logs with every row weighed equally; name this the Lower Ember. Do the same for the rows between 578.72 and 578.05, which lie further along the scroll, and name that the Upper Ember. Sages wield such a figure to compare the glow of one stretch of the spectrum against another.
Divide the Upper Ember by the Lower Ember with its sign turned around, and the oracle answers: -0.995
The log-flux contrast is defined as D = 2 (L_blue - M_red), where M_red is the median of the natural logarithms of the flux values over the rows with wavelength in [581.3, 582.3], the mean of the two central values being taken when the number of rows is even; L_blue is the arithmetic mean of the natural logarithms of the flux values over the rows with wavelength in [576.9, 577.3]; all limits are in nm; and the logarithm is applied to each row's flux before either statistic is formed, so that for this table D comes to 0.22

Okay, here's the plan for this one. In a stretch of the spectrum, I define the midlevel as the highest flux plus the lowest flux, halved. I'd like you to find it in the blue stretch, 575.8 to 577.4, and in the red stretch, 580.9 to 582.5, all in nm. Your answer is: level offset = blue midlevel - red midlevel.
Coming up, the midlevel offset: -44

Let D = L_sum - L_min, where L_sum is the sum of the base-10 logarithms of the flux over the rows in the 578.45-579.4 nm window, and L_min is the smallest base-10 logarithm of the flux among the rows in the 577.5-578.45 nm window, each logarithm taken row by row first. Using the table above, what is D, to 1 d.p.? 14.7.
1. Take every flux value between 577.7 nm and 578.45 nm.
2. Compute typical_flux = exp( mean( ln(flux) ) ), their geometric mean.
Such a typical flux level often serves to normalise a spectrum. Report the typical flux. 265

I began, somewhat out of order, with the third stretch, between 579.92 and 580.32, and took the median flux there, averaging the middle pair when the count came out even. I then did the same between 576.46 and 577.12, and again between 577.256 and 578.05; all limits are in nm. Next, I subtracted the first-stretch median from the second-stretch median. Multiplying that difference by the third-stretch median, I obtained -3348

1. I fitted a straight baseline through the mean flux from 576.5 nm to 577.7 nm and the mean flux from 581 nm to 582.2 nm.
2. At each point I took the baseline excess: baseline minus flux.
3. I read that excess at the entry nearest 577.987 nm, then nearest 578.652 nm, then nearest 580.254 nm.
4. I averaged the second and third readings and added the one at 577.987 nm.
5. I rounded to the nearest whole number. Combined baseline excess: 18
